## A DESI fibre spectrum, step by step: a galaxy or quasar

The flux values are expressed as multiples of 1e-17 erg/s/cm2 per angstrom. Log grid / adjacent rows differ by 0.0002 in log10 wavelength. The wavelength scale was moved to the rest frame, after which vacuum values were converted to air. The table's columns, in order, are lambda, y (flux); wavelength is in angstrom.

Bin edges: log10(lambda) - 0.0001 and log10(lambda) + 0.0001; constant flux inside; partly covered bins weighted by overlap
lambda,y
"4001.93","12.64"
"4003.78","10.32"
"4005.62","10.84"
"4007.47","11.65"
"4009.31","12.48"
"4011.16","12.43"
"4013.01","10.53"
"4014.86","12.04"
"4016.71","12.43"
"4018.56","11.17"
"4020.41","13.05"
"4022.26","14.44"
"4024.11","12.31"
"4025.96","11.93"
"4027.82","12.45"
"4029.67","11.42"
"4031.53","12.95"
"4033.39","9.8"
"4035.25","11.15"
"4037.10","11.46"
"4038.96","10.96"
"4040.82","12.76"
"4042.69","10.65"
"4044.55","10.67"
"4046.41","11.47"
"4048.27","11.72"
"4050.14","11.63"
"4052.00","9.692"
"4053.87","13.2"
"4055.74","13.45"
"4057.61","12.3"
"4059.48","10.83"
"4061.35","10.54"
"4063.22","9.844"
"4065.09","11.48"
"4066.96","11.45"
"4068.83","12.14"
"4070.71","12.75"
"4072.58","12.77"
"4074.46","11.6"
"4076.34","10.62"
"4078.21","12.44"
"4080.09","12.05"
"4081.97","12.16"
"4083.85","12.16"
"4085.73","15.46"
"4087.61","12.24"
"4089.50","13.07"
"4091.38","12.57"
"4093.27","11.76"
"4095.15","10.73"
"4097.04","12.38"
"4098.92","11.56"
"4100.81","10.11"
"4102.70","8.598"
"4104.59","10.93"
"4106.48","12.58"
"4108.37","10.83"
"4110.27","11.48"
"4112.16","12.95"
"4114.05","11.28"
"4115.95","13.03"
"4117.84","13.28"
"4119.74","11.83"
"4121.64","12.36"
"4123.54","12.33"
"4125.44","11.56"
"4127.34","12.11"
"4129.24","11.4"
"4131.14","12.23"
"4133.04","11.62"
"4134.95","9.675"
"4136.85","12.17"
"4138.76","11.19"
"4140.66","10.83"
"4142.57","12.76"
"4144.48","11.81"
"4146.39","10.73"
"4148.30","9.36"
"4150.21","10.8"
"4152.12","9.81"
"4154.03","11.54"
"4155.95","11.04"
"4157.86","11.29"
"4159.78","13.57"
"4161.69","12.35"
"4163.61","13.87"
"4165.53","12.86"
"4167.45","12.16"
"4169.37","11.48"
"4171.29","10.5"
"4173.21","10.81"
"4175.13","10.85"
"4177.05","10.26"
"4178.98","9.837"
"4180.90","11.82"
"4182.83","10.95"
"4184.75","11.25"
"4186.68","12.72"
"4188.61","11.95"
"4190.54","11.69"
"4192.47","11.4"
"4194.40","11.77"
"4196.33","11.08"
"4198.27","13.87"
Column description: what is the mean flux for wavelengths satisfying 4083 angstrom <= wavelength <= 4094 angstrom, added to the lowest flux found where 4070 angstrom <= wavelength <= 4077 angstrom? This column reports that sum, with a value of 23.5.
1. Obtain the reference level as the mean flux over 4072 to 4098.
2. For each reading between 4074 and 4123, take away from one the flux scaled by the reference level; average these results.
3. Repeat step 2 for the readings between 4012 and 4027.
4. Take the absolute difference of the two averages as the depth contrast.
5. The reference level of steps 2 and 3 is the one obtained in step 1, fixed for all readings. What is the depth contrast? 0.025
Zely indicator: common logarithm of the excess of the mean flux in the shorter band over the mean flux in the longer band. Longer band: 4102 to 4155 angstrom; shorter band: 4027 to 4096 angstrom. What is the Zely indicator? -0.5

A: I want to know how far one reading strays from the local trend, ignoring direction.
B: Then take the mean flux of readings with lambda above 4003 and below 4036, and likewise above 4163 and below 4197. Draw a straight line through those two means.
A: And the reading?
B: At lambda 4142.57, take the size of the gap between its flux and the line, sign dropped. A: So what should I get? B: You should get 1.2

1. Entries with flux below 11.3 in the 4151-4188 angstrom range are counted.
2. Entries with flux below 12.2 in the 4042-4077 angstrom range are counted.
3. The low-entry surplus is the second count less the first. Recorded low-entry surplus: 4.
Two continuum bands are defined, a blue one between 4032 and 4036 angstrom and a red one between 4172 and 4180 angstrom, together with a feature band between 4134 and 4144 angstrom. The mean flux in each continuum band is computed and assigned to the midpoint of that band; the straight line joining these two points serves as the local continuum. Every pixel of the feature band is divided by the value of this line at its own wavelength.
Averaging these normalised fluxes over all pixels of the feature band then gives 1.08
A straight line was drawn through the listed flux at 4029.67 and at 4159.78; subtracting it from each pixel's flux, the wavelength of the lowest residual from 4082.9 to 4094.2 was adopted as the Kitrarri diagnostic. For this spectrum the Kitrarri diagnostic 4093.27 angstrom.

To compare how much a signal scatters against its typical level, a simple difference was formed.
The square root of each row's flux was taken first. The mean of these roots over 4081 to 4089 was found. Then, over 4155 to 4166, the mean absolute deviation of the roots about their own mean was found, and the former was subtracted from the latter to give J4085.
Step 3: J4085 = -3.47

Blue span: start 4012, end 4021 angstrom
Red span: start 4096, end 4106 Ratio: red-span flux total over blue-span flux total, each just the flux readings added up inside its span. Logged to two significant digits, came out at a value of 0.90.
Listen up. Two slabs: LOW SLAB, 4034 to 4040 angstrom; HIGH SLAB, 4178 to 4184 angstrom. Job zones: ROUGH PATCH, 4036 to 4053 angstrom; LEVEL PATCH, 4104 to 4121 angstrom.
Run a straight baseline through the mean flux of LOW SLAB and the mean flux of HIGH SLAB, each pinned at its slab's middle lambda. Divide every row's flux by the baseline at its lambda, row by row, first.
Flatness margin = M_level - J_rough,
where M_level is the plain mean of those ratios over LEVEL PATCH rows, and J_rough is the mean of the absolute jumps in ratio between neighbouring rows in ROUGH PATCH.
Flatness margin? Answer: 1.01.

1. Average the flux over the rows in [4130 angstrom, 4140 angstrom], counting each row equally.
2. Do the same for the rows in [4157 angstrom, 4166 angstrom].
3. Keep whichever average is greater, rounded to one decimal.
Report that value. 12.8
